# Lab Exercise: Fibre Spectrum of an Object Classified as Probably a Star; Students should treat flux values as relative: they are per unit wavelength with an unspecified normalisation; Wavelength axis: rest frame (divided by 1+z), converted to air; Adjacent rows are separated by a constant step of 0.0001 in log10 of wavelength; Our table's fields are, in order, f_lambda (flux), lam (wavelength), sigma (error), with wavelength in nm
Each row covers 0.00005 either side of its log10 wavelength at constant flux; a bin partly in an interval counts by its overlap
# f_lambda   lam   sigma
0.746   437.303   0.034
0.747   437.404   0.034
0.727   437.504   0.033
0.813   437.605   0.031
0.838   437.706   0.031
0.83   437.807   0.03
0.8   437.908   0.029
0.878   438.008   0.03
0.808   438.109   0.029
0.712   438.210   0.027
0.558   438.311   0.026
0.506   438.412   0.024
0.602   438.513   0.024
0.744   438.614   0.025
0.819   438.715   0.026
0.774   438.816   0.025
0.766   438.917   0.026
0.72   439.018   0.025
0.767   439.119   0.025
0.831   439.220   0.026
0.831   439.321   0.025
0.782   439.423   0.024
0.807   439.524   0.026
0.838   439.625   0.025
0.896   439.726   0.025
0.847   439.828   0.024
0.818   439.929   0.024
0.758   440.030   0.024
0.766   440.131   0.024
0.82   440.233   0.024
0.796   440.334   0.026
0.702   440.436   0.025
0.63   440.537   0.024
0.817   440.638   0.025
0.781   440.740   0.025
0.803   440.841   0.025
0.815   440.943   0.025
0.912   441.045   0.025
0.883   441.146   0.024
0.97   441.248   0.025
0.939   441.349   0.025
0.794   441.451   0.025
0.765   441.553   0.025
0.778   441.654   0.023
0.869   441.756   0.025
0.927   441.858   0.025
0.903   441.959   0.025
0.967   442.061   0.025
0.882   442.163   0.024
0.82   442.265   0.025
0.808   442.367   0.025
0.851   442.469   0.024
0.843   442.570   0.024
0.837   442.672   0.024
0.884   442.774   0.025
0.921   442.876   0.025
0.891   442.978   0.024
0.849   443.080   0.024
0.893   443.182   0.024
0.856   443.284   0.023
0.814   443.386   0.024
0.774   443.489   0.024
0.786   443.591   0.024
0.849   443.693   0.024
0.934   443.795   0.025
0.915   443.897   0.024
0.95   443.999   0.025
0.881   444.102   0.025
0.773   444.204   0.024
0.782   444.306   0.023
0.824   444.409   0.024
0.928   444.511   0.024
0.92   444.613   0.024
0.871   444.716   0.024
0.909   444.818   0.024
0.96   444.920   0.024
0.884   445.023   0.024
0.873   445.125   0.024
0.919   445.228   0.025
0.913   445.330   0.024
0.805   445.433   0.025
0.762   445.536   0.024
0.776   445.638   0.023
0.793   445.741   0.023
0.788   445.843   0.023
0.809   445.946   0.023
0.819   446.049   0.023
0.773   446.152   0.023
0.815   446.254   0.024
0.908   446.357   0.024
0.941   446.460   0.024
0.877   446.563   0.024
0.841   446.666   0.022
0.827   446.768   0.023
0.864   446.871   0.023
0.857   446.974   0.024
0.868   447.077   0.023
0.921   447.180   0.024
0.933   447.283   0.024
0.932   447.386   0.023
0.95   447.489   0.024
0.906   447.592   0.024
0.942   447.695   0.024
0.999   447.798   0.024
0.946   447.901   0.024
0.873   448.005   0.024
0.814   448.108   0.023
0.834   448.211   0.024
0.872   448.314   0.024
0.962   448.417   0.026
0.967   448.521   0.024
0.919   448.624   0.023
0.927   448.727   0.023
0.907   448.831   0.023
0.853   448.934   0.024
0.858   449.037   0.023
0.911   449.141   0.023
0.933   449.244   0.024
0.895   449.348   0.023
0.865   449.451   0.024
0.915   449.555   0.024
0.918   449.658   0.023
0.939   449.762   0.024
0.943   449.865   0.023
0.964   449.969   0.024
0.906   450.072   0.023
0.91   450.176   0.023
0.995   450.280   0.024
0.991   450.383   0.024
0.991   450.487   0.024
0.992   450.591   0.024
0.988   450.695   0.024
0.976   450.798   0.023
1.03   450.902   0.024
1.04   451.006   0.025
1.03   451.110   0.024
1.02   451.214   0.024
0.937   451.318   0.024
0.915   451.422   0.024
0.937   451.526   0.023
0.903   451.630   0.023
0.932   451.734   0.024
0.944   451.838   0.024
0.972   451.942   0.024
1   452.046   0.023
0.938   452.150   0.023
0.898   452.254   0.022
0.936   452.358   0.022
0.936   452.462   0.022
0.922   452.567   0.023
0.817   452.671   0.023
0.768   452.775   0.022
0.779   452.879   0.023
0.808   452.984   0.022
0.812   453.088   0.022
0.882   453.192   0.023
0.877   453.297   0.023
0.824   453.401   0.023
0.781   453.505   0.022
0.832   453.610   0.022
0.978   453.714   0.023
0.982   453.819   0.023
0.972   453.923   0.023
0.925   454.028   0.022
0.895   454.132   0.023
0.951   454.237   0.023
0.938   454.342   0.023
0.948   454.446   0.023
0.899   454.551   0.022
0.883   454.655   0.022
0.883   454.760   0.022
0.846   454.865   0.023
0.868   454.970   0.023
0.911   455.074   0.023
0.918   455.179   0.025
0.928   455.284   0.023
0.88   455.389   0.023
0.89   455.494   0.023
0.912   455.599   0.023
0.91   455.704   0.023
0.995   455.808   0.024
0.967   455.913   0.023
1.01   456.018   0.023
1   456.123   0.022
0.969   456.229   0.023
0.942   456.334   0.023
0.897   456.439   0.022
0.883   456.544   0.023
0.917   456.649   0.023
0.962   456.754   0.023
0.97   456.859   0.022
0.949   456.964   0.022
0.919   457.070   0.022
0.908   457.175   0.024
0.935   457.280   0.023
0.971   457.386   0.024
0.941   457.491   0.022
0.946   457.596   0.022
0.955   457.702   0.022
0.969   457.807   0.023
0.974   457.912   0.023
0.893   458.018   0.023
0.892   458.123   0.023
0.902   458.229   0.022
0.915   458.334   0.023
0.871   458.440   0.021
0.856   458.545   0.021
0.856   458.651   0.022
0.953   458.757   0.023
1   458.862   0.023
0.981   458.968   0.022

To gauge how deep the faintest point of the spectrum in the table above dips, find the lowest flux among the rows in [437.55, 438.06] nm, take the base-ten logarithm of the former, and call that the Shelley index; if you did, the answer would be -0.10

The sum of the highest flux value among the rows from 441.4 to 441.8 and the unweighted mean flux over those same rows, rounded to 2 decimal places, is 1.67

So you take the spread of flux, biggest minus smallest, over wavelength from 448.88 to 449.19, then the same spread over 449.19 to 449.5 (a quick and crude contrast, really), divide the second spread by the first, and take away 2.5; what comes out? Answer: -1.3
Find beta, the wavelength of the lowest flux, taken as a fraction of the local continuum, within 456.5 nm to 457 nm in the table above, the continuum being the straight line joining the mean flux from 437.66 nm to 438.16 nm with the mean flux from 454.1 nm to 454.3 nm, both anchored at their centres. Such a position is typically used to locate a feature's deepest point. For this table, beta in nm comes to 456.544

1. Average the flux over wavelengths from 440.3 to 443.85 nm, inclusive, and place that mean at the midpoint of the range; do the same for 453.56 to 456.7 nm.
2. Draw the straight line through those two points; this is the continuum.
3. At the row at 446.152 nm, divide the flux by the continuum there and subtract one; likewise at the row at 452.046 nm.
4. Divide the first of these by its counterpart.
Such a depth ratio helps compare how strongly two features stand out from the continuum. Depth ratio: -1.1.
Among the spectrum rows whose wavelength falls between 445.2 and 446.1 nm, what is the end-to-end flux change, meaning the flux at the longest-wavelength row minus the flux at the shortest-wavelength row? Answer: -0.10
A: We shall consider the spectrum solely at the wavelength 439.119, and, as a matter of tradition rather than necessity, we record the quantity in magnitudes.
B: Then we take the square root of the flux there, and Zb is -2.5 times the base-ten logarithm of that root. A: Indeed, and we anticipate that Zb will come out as 0.144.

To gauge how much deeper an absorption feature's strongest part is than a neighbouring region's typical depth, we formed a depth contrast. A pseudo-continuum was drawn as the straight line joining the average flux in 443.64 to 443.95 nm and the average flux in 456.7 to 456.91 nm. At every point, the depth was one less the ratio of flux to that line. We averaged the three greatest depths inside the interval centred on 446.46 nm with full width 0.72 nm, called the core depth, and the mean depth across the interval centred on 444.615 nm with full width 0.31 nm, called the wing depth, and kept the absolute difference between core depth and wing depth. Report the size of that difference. 0.12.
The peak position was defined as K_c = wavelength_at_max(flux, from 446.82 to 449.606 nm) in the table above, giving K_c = 447.798 nm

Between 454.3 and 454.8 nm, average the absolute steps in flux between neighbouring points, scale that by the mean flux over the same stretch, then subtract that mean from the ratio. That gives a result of -0.89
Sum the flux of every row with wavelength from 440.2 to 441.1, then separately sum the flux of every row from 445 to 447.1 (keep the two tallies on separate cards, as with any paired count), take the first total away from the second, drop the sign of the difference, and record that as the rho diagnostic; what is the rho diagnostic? 11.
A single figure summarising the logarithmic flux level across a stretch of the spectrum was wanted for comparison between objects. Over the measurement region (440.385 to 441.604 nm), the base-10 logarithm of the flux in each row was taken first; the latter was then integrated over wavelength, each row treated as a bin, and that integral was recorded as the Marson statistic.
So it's -0.11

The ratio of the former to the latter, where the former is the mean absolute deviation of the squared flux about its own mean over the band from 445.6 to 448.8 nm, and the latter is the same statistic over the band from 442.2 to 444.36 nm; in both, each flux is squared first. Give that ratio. 1.31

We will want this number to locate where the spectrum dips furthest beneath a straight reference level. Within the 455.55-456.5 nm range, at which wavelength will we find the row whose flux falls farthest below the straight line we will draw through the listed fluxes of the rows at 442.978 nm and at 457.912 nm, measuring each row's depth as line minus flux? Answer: 456.439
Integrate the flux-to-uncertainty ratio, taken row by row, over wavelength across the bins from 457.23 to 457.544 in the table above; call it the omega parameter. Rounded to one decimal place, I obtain 13.0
